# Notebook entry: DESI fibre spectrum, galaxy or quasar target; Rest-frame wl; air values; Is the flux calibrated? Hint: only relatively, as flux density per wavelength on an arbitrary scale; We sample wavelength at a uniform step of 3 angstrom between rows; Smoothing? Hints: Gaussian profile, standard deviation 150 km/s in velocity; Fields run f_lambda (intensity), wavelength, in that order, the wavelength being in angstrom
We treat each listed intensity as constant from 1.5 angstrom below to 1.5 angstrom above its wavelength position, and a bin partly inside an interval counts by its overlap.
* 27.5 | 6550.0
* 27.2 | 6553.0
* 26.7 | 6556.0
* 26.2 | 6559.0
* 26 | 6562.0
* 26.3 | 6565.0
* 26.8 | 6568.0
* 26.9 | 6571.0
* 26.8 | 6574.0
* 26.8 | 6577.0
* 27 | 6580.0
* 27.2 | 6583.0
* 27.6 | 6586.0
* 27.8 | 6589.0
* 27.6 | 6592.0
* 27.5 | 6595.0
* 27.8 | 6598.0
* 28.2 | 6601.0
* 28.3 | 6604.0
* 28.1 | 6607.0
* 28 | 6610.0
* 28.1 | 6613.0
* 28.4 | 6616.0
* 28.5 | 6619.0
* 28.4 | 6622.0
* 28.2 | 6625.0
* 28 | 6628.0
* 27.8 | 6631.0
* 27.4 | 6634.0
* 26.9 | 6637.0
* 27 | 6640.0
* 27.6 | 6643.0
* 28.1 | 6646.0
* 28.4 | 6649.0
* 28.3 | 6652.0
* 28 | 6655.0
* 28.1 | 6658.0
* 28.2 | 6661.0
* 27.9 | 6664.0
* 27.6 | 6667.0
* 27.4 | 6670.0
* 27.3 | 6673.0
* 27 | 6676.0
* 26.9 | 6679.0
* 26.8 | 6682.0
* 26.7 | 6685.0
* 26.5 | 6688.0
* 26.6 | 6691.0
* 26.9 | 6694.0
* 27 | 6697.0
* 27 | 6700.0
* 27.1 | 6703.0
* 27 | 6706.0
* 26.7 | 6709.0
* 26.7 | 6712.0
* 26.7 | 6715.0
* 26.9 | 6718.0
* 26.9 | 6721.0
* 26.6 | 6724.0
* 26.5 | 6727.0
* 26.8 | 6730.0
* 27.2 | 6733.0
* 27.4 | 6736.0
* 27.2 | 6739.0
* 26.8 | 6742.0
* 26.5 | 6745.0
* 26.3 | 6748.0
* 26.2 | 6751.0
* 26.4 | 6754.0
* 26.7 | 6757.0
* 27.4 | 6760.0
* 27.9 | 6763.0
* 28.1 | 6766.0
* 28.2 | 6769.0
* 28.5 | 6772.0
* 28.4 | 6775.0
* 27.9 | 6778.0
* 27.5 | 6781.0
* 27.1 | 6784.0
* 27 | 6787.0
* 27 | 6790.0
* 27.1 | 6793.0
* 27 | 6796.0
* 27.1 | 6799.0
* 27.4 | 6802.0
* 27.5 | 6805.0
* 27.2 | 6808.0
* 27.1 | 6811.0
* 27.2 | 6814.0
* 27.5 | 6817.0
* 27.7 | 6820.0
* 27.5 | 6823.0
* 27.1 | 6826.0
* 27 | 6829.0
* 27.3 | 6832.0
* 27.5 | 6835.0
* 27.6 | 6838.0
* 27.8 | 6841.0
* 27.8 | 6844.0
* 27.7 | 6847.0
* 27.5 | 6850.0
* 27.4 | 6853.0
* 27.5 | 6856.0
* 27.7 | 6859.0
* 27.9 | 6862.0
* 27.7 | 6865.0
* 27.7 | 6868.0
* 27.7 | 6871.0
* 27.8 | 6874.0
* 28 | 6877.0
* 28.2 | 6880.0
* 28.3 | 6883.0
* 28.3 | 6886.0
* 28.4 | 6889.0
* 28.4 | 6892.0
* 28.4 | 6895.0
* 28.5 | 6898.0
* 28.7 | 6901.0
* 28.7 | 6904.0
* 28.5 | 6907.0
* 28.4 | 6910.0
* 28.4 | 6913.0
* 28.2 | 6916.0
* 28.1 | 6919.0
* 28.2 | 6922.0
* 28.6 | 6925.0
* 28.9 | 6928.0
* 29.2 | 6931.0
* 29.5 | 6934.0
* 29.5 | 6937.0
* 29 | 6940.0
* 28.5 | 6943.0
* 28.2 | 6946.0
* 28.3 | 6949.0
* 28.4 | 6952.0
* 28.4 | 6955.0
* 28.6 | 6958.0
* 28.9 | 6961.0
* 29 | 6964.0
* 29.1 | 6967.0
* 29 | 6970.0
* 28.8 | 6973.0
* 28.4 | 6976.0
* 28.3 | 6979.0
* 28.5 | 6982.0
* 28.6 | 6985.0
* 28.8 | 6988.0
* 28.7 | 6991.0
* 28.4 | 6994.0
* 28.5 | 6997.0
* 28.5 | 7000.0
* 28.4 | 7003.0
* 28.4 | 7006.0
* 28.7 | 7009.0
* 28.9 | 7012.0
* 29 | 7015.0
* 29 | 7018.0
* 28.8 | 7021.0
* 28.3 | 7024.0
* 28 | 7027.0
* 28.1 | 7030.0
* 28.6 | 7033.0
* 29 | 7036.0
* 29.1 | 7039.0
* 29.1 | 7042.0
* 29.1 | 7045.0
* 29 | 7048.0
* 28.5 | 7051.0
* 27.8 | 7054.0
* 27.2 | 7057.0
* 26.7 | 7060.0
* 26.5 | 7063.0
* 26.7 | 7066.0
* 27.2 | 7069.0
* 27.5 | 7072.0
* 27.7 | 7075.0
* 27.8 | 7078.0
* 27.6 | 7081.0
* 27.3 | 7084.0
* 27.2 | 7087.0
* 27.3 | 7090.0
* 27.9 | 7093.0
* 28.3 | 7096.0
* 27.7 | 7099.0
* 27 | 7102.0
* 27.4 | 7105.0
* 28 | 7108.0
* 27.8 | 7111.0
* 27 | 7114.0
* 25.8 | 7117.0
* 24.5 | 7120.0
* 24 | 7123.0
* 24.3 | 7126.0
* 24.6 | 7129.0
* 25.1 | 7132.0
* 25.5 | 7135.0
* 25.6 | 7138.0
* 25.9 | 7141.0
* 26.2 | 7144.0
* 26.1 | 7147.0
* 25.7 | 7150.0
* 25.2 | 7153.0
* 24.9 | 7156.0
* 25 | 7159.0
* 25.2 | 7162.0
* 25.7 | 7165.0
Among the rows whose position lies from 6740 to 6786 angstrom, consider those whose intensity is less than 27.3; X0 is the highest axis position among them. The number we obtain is 6784.0 angstrom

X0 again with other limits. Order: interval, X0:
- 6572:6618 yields 6583.0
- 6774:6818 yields 6814.0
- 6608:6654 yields 6640.0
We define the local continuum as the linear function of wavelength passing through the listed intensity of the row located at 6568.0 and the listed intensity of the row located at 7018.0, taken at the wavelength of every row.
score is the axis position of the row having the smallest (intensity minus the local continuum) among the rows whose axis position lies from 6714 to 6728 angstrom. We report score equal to 6727.0 angstrom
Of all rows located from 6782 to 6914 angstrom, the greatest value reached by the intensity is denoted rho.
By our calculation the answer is 28.7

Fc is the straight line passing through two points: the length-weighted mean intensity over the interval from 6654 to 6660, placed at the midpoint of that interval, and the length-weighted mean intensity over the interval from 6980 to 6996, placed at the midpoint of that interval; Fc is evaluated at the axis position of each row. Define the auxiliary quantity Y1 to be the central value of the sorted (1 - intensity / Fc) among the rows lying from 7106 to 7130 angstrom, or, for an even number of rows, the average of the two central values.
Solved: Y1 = 0.12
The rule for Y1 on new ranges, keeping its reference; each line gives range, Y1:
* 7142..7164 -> 0.13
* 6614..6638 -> 0.00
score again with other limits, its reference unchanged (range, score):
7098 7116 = 7114.0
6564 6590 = 6565.0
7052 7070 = 7063.0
